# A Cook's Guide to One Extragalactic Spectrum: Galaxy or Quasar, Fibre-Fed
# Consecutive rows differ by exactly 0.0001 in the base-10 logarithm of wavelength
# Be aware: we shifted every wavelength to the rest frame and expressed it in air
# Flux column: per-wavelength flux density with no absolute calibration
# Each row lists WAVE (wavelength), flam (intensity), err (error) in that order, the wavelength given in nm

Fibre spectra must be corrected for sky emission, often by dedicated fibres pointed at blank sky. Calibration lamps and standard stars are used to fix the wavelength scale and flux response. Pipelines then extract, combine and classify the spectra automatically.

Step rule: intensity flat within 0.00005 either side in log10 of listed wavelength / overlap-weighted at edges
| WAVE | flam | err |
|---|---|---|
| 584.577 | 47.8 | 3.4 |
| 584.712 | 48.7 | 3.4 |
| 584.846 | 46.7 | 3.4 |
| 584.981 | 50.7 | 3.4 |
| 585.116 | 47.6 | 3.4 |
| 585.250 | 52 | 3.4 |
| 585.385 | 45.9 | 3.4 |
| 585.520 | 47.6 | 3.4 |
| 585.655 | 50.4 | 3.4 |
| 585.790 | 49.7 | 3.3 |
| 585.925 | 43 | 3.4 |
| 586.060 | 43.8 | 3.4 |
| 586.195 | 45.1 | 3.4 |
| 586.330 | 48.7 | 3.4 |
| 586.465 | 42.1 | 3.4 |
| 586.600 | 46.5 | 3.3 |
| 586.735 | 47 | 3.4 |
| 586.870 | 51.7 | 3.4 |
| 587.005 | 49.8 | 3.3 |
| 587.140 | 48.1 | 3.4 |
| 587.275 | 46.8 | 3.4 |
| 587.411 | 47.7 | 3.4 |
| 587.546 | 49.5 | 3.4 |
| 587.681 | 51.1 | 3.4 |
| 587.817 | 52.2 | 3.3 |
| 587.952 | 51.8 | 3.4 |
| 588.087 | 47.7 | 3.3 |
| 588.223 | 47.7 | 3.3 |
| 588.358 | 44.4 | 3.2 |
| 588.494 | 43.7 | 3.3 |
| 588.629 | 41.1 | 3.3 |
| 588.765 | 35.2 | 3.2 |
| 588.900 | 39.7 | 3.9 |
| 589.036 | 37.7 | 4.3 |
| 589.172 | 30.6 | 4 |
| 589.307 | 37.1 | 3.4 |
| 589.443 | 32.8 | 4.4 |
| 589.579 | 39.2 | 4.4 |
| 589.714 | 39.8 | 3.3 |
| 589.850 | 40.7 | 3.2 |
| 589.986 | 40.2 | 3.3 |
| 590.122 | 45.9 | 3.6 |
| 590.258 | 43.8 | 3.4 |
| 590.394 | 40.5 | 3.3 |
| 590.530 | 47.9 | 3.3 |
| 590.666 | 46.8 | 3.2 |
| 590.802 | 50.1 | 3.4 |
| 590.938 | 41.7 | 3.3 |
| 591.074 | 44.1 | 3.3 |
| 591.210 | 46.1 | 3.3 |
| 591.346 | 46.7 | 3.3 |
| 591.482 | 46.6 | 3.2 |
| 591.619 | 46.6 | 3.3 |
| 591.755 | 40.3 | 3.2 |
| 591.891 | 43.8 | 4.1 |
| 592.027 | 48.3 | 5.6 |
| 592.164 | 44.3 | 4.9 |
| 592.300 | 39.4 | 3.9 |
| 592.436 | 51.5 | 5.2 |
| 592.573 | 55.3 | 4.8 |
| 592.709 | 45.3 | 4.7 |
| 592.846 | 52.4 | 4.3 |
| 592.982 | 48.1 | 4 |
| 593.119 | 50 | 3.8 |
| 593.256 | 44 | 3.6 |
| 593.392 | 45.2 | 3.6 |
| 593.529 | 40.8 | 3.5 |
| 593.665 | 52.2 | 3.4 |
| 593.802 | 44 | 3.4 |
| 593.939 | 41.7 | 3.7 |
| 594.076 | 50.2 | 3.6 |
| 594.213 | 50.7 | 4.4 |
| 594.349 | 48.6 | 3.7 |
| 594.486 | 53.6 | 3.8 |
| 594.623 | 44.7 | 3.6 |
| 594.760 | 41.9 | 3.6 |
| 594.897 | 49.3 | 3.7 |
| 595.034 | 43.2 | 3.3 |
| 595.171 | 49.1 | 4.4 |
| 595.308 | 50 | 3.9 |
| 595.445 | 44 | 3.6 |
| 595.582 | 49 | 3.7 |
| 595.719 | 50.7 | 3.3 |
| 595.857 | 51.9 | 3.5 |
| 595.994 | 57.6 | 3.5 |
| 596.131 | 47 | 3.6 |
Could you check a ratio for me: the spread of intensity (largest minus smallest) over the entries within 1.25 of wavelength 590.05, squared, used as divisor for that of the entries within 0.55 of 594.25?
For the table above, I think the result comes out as 0.031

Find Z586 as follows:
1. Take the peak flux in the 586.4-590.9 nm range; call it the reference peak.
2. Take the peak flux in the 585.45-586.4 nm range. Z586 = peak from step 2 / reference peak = 0.97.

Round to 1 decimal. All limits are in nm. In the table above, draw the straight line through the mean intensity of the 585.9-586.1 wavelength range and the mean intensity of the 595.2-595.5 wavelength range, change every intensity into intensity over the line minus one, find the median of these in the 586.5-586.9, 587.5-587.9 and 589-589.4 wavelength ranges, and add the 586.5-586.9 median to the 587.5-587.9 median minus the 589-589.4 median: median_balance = 0.4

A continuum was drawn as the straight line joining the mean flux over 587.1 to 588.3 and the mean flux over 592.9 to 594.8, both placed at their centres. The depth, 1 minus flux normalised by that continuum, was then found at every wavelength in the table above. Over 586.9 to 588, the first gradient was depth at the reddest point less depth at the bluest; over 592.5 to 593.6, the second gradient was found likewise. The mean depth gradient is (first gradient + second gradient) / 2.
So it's 0.126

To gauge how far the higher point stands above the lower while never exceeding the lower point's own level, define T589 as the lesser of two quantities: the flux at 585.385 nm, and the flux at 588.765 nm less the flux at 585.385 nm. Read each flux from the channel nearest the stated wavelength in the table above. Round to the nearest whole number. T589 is -11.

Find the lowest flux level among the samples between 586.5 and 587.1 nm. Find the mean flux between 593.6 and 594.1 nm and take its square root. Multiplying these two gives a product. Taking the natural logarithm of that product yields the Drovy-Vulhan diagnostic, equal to 5.76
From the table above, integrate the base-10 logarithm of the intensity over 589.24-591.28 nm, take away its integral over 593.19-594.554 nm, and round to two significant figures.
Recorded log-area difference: 1.0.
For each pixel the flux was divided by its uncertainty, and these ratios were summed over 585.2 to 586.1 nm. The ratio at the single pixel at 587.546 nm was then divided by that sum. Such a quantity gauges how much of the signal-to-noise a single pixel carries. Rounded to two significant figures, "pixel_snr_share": 0.15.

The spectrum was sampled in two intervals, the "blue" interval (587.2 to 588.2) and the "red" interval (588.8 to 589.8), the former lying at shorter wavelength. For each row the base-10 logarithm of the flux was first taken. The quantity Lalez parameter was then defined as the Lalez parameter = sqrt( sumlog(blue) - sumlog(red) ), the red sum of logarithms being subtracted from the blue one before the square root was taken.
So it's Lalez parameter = 1.0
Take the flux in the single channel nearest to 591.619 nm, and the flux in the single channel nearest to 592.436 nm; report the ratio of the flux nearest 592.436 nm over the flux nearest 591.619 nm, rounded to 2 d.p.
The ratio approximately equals 1.11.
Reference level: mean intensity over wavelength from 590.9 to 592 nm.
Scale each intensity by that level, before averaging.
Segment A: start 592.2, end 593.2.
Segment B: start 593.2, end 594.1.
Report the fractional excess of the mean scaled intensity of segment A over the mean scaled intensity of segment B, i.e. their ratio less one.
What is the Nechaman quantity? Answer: 0.08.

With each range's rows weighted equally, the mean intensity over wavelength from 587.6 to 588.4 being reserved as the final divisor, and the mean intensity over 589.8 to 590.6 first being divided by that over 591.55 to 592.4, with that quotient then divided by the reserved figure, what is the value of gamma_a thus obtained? 0.020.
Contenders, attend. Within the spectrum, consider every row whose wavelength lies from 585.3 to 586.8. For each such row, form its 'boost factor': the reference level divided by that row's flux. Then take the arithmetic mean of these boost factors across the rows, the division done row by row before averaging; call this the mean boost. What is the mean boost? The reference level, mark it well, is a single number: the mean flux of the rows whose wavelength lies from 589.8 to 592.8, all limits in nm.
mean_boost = 0.98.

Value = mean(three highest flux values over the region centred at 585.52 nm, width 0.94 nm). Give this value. 51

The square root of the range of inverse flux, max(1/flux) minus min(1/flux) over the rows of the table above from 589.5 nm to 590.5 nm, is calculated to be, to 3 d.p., 0.061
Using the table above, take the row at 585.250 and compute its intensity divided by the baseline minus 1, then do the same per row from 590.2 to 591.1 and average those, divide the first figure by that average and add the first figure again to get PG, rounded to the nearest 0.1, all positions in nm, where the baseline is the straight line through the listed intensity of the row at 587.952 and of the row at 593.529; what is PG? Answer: 2.8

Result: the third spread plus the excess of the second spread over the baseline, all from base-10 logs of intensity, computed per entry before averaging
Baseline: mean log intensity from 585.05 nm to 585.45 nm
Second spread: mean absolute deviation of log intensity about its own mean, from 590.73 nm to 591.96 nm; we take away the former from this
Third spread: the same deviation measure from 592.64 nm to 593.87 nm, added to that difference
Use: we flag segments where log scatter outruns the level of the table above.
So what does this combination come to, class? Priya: -1.63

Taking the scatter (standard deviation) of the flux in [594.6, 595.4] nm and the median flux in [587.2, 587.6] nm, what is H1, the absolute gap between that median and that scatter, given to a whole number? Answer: 44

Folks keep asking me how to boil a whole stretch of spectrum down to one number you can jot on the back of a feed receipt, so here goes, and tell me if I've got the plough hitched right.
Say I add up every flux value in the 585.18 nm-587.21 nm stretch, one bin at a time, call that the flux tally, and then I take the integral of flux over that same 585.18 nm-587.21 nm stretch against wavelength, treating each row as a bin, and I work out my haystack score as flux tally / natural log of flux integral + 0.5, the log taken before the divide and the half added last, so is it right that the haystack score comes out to 156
